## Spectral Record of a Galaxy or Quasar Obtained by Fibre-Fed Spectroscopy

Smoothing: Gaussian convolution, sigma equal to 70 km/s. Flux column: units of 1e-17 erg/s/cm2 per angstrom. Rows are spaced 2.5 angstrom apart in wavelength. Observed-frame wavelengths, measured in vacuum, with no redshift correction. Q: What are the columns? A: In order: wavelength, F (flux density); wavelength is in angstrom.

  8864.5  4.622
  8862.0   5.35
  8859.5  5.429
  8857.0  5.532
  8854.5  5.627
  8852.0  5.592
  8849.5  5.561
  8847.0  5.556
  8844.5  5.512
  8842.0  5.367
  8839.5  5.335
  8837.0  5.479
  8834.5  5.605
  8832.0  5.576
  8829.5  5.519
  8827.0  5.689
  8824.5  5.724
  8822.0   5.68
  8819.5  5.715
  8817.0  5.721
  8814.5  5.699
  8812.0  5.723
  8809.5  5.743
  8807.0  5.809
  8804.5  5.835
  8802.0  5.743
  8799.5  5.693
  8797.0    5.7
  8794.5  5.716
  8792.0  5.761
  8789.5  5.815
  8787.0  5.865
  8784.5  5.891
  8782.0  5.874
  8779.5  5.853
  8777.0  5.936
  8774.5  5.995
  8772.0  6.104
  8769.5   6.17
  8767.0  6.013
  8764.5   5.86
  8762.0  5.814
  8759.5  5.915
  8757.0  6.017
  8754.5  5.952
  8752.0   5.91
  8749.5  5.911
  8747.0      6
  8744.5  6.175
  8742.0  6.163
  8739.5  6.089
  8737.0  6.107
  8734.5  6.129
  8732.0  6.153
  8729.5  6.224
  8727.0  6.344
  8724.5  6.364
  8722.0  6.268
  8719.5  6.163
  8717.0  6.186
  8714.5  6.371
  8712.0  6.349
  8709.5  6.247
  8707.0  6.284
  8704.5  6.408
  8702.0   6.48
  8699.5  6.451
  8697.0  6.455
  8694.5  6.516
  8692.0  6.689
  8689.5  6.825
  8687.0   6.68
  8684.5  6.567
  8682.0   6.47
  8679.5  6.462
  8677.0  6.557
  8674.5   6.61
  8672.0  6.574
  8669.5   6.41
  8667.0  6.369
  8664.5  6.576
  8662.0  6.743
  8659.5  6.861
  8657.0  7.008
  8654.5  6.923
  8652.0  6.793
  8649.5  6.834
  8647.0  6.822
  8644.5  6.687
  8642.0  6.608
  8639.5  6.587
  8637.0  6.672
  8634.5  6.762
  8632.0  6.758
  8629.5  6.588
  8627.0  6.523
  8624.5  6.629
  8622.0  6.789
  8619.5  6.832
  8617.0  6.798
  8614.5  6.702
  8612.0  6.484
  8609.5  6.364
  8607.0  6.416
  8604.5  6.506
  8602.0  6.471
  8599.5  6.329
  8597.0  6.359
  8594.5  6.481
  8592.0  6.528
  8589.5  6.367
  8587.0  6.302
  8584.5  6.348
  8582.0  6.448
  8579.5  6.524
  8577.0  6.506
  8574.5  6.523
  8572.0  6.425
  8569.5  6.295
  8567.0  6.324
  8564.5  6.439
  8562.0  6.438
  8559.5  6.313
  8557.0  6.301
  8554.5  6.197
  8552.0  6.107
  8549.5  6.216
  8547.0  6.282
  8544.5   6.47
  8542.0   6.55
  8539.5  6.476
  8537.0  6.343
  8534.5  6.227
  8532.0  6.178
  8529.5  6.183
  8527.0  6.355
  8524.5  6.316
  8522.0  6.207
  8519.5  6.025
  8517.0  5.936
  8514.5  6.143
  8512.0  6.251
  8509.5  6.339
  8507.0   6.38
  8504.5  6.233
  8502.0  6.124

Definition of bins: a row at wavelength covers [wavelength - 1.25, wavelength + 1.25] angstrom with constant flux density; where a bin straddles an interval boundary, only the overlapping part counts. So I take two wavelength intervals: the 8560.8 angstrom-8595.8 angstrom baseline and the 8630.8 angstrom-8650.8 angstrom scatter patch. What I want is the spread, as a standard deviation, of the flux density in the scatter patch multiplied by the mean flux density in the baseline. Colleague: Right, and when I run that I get 0.6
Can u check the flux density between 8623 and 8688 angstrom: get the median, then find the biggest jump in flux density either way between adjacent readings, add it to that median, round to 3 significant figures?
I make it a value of 6.83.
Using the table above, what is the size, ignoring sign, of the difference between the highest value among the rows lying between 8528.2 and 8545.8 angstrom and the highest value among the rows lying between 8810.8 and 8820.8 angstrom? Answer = 0.83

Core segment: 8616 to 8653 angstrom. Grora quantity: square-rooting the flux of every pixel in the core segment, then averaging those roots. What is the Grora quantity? 2.59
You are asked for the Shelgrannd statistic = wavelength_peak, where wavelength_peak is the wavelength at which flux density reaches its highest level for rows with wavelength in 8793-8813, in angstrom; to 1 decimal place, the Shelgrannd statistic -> 8804.5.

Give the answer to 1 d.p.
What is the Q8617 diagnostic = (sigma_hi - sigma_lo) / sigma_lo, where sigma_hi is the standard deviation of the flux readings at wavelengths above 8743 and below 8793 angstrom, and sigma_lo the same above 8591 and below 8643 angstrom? -0.3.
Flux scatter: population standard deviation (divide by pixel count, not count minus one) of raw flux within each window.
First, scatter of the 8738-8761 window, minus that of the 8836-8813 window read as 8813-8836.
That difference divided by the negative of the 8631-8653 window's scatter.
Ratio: -0.35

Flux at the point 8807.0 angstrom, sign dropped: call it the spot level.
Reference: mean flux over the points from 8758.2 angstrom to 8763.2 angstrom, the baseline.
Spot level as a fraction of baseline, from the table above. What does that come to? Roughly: 0.99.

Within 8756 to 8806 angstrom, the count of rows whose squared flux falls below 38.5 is 20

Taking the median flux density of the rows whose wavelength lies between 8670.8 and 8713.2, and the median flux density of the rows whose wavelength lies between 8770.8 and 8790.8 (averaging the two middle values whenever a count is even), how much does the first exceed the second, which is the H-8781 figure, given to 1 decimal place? 0.6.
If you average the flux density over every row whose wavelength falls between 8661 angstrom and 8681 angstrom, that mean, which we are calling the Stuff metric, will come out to 6.5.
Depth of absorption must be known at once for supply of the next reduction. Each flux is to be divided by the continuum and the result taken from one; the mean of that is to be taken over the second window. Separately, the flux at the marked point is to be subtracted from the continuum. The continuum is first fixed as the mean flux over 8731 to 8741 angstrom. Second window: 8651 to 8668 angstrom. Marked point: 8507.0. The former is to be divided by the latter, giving 0.40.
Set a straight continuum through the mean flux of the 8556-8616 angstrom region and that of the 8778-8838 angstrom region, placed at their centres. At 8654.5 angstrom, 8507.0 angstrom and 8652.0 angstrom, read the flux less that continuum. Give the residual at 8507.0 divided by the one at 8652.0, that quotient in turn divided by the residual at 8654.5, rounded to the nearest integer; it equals -1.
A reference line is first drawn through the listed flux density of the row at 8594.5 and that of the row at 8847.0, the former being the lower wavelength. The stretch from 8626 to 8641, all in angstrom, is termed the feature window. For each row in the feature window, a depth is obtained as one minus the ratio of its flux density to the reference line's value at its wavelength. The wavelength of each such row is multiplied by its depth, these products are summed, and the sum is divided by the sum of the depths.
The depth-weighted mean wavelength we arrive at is 8633.9 angstrom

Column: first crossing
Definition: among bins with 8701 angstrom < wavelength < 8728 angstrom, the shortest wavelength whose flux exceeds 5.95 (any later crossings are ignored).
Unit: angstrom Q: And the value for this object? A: 8702.0 angstrom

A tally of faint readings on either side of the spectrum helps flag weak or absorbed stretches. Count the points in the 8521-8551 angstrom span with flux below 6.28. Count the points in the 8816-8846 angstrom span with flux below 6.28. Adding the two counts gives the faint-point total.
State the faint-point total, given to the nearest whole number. 17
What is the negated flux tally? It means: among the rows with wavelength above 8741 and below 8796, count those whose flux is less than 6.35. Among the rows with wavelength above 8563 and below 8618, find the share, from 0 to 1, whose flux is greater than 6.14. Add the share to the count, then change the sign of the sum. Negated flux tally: -23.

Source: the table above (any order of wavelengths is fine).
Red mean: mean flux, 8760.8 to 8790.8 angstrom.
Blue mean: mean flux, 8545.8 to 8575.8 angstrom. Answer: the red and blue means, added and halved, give 6.13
